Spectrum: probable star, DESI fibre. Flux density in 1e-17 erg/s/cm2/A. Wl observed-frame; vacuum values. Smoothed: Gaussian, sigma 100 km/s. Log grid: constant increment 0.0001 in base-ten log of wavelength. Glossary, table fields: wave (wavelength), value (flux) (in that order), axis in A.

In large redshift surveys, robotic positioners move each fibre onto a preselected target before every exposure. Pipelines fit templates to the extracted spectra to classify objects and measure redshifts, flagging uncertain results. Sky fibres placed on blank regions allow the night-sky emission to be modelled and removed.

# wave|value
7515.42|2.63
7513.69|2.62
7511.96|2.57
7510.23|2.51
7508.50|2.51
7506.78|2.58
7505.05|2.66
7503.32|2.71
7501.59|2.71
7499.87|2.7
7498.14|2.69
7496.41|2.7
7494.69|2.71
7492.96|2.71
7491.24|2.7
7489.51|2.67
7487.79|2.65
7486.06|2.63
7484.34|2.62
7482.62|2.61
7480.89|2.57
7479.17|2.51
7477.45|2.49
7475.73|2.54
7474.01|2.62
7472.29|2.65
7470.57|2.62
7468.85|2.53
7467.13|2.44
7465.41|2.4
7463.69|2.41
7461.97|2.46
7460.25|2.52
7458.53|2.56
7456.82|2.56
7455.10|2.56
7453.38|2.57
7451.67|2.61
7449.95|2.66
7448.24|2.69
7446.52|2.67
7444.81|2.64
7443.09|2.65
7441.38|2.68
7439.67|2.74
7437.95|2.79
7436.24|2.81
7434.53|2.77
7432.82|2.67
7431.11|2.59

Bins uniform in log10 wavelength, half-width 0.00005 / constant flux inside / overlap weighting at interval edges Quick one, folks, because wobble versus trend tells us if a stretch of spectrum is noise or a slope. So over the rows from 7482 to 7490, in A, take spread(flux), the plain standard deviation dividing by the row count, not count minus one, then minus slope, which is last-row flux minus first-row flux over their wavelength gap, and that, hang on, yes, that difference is 0.01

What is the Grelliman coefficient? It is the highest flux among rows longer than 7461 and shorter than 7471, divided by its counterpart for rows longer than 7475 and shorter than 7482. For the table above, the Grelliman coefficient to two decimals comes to 1.02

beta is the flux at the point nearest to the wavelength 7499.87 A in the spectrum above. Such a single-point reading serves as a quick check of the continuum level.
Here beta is 2.7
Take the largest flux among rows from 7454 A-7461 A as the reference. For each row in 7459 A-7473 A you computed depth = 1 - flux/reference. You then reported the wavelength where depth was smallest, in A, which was 7472.29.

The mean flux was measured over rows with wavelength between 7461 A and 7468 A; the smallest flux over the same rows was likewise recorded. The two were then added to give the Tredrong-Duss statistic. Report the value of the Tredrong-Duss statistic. 4.83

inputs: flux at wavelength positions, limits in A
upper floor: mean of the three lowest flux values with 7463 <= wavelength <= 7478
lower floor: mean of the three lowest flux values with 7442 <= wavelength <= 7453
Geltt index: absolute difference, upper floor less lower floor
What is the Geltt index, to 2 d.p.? 0.22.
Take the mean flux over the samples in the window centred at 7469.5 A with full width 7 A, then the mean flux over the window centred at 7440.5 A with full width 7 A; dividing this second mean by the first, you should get 1.06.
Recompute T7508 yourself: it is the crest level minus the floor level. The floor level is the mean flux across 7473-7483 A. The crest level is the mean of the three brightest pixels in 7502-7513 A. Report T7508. 0.09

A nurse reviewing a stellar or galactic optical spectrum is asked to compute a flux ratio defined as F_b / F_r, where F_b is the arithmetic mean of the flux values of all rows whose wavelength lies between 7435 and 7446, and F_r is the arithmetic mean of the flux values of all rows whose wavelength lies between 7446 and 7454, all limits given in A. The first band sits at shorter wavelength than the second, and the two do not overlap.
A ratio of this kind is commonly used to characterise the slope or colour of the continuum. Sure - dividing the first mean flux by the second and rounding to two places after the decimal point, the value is 1.03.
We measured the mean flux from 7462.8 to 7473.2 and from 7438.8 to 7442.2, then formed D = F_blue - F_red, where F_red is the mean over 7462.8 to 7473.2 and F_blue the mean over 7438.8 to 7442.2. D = 0.20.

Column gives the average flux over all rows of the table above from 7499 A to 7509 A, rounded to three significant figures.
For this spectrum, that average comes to 2.65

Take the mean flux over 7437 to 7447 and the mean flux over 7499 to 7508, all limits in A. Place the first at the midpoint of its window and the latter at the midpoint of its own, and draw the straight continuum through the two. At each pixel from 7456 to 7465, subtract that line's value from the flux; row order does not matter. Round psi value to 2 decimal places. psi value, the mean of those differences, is -0.19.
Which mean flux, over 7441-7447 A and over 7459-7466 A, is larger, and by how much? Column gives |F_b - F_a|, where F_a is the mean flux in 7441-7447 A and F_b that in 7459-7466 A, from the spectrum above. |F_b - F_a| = 0.21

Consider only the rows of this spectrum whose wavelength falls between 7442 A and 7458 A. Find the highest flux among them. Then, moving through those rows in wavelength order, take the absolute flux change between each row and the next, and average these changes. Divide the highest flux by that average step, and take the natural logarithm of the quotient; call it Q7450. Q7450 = 4.73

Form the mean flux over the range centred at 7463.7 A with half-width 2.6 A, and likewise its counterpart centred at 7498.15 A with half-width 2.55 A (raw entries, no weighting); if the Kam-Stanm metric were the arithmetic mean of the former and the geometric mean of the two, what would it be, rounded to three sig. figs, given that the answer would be 2.49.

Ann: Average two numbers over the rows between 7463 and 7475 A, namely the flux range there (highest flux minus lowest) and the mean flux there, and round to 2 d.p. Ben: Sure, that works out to 1.39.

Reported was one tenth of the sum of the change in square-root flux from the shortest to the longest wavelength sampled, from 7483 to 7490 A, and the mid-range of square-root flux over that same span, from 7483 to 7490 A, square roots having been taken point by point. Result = 0.164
